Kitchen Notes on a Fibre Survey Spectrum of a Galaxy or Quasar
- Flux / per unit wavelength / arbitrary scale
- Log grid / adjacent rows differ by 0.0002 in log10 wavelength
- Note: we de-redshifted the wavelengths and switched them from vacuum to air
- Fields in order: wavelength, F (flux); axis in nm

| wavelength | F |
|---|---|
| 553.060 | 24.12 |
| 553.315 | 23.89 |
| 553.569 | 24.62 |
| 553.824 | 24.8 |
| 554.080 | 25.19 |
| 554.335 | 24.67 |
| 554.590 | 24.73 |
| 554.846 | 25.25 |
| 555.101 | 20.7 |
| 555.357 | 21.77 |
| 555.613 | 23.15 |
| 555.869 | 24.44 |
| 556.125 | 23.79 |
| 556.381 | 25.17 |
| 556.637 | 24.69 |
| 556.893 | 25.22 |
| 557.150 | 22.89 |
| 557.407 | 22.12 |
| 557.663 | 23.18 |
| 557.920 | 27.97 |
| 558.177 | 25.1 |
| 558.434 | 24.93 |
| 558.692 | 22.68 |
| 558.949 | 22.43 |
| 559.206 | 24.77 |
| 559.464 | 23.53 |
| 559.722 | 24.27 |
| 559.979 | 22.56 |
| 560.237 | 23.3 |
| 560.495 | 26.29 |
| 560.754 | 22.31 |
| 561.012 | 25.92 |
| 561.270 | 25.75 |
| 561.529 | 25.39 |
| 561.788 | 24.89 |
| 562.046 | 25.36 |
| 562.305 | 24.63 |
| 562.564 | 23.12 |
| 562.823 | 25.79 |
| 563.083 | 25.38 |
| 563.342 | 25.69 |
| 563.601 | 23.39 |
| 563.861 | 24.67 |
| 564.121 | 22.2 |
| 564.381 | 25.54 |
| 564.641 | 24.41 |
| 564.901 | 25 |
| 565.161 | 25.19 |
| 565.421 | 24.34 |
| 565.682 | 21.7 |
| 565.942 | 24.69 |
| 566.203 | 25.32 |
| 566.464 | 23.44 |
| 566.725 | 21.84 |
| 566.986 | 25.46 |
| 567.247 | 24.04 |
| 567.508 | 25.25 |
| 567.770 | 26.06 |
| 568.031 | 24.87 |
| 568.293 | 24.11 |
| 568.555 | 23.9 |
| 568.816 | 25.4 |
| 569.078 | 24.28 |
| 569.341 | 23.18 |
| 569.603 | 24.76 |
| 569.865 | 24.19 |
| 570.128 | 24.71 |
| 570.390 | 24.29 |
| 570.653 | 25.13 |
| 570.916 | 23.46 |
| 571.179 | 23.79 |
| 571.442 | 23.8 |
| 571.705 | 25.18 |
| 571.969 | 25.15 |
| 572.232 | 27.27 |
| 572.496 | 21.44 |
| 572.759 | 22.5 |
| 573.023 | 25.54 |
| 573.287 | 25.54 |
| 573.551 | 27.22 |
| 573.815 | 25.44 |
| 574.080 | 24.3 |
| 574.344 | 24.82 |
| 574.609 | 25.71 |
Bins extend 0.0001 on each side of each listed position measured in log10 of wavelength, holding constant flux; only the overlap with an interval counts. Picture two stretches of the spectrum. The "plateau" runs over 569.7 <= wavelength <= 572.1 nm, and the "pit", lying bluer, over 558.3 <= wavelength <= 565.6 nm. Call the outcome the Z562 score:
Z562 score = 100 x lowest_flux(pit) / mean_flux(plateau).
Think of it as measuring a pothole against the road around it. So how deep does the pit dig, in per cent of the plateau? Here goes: 90.9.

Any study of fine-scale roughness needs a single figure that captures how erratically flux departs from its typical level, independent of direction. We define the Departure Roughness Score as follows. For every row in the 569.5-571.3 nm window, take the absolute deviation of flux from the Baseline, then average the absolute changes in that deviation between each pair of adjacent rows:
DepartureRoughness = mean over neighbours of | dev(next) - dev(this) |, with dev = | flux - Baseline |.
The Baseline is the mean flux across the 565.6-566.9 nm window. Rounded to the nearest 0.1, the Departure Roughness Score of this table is 0.7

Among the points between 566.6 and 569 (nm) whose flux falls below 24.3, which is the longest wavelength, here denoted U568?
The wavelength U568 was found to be 568.555 nm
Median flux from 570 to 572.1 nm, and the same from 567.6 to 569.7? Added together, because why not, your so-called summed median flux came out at 49.0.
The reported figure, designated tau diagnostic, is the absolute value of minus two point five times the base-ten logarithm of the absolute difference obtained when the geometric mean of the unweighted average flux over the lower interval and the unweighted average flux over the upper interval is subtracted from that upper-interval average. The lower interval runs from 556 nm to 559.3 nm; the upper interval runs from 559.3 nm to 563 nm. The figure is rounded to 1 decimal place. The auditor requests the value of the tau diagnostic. 2.1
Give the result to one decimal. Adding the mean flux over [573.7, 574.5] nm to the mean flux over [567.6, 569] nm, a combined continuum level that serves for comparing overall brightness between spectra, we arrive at 49.7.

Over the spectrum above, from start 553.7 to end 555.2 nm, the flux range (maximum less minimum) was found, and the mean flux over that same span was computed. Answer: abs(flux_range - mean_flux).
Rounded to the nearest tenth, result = 19.7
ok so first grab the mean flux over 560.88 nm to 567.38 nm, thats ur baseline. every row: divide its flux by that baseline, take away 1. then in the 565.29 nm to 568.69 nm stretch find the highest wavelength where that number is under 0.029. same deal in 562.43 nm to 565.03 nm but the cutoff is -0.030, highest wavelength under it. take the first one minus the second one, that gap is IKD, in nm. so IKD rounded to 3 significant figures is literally 4.43 nm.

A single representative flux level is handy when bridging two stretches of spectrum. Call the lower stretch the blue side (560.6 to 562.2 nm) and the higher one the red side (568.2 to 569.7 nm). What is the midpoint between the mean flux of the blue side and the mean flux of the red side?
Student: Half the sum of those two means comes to 24.6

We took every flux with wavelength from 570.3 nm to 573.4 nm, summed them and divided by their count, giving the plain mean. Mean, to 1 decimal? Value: 24.4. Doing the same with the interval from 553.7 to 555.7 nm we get 23.8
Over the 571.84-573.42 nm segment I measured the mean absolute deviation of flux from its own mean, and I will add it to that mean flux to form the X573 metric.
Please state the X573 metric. 26.3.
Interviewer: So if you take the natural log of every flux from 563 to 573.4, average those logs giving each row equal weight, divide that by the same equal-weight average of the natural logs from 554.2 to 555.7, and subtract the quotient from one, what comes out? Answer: -0.014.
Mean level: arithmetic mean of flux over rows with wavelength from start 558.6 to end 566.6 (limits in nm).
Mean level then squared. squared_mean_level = 592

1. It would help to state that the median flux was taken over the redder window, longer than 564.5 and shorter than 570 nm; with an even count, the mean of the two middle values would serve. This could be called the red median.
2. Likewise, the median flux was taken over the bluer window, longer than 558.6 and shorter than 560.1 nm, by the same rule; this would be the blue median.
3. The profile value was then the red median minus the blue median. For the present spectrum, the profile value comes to 1.3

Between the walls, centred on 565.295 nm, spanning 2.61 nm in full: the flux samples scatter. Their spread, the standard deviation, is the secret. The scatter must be 1.3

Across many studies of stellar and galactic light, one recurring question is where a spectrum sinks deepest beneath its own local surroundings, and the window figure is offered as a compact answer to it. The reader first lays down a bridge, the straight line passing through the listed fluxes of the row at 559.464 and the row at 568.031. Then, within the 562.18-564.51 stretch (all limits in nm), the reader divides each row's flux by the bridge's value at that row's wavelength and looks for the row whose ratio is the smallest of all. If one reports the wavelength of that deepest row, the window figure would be 564.121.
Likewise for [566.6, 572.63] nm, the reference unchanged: 572.496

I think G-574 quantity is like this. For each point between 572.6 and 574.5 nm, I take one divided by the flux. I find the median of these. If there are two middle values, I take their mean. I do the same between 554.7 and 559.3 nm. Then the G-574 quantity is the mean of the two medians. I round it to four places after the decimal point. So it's 0.0404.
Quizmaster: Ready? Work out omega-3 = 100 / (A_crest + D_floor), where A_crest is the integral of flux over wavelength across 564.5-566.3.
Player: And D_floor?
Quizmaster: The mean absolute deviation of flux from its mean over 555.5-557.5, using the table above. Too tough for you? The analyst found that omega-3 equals 2.2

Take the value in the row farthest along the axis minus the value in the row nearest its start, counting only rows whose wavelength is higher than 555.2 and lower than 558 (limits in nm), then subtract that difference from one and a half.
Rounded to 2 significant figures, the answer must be -4.7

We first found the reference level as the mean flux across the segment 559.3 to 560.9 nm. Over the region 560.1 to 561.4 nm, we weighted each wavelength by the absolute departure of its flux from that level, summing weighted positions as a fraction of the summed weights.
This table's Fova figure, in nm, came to 560.84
